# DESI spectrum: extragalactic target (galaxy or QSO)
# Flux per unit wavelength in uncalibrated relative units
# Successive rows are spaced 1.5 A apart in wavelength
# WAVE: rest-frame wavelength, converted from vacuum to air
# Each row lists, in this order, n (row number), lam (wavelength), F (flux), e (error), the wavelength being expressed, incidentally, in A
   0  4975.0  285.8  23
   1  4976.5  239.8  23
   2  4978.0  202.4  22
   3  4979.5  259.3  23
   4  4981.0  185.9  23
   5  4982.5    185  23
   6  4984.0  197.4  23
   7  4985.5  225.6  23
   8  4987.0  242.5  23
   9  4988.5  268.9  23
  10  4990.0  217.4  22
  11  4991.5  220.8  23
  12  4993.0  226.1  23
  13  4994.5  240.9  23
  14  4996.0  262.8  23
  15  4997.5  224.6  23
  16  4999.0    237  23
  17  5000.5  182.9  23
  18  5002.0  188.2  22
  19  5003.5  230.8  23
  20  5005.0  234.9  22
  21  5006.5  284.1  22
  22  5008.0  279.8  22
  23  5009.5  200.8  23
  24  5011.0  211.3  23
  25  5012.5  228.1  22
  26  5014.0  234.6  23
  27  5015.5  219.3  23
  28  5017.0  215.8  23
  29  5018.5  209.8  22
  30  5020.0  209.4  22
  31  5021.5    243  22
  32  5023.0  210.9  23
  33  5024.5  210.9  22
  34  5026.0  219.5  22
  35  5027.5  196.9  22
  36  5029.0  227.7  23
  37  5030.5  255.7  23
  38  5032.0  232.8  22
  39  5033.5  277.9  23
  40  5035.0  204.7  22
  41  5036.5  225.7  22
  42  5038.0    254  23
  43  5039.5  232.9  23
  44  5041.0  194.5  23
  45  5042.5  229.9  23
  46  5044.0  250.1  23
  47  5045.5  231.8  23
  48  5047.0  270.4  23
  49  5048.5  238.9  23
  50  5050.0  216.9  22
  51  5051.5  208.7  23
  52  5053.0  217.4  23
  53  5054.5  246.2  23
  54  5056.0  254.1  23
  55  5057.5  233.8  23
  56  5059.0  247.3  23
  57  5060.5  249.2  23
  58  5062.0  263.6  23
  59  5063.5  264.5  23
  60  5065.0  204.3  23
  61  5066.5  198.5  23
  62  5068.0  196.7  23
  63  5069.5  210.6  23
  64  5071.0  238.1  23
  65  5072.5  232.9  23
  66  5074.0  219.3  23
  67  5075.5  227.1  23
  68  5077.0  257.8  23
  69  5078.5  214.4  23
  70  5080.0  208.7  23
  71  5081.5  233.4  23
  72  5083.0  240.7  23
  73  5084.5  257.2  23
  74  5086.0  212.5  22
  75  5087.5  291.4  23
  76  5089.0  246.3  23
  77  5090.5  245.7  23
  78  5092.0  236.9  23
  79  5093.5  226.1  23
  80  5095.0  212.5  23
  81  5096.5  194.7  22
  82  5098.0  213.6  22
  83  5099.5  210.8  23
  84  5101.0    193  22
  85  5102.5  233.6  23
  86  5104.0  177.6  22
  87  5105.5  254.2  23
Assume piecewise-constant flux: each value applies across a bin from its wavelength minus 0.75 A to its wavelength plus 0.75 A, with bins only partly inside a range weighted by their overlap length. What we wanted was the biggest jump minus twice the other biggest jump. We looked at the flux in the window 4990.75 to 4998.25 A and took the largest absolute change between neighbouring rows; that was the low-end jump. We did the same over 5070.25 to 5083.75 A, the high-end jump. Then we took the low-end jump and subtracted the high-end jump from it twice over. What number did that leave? -49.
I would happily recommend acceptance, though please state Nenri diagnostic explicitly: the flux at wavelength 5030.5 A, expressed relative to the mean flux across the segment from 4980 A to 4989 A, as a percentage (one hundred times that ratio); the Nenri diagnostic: 118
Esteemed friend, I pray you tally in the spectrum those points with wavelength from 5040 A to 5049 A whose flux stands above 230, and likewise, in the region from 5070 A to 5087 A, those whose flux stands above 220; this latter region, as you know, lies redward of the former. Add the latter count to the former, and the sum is 11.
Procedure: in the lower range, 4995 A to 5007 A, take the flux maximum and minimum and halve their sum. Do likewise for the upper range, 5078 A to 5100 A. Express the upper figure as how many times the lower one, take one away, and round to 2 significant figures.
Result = 0.041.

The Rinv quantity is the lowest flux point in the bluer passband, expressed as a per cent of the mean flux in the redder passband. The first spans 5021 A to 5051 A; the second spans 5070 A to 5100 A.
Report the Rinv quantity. 84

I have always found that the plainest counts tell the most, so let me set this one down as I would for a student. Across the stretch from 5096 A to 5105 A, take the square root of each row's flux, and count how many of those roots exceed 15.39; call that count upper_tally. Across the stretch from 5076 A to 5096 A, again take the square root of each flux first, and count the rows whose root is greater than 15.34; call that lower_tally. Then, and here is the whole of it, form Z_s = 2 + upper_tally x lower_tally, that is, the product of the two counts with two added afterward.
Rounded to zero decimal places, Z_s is 2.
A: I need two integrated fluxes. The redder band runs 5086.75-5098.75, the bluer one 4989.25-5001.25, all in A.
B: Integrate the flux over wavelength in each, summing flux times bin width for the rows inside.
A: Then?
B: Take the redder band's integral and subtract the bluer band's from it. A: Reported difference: 82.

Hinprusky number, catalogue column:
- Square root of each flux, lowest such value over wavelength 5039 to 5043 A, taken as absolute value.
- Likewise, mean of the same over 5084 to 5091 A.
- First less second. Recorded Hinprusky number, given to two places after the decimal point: -1.86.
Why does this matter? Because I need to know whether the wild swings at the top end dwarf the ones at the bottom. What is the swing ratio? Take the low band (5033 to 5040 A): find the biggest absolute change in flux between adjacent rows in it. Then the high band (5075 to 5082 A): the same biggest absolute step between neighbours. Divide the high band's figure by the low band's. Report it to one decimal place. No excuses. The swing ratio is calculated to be 0.6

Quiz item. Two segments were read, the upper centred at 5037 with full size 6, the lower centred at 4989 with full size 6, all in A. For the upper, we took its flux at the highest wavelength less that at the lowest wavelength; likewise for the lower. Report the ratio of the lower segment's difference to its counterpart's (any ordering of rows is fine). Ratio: -0.8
